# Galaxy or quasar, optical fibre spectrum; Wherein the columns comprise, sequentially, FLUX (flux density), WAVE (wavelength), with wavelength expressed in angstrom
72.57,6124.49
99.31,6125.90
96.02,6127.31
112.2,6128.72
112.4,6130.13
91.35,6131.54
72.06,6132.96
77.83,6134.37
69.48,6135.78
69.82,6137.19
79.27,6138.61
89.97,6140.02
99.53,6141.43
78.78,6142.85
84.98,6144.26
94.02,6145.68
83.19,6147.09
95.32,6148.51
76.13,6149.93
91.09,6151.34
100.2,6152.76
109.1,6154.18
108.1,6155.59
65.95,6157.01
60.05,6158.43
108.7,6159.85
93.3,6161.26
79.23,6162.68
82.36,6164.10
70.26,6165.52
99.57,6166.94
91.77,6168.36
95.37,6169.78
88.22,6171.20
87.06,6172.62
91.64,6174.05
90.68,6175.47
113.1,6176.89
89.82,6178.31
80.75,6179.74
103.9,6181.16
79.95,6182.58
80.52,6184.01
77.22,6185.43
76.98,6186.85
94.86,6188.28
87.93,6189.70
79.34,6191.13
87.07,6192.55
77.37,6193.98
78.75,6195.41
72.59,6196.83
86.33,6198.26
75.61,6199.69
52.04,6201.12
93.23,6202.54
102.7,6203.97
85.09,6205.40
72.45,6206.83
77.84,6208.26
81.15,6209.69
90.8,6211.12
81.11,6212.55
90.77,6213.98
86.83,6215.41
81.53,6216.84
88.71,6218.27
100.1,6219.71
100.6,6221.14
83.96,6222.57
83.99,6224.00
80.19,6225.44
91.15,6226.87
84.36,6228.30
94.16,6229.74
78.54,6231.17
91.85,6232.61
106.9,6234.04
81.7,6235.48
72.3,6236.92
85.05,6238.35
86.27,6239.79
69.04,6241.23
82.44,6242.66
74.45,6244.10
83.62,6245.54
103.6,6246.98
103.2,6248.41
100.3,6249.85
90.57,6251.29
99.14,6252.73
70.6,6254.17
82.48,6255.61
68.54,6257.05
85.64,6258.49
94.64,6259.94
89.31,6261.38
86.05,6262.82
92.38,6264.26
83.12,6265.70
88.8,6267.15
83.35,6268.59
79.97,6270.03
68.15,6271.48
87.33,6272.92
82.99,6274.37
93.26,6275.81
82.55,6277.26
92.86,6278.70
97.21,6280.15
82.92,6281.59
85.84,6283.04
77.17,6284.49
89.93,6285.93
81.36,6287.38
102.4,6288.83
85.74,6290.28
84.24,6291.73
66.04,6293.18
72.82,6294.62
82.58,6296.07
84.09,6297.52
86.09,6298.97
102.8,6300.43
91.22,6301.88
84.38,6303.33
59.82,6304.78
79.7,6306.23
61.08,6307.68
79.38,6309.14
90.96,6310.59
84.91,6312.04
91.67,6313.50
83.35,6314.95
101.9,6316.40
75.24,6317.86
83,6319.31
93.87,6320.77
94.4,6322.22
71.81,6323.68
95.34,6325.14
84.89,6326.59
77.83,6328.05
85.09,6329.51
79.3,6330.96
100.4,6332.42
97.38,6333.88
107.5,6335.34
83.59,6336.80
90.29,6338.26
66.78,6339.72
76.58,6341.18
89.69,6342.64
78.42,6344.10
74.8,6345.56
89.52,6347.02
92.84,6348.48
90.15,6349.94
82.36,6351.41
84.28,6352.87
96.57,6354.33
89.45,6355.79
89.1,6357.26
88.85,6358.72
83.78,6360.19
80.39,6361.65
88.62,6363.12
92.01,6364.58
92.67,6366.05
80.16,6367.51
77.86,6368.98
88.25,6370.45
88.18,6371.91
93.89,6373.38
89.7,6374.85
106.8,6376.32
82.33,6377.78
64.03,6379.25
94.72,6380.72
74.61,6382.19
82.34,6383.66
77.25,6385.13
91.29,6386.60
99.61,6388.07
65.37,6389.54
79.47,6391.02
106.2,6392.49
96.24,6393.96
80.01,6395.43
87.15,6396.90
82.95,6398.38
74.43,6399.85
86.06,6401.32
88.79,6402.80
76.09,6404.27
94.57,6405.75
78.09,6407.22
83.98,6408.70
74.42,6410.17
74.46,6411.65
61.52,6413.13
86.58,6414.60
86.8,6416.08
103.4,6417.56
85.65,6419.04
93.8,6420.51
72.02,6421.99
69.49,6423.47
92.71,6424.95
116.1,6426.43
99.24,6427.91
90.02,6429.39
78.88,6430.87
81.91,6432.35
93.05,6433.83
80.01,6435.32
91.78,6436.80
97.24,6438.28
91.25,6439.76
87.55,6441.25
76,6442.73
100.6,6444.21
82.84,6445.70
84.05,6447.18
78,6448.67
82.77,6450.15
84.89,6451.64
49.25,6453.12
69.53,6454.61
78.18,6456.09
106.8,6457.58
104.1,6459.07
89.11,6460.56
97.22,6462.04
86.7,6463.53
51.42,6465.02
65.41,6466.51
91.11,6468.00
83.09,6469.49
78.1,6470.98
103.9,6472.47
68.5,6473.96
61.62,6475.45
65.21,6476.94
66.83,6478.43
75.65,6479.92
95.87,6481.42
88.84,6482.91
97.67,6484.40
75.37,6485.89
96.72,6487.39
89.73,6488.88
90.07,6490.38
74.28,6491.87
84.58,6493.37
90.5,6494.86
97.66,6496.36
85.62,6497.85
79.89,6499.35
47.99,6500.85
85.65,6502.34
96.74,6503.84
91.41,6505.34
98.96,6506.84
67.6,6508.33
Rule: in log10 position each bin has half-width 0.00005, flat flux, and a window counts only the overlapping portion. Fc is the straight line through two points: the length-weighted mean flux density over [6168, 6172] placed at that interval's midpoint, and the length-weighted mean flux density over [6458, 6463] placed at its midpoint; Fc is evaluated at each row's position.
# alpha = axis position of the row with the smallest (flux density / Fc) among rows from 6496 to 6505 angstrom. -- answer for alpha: 6500.85 angstrom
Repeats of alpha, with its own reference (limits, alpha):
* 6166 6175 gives 6172.62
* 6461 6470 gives 6465.02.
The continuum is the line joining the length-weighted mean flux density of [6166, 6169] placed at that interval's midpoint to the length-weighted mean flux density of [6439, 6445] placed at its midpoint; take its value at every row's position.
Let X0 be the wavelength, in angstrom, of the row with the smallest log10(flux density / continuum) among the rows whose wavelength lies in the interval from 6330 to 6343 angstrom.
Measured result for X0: 6339.72 angstrom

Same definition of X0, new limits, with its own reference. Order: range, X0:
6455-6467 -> 6465.02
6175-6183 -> 6182.58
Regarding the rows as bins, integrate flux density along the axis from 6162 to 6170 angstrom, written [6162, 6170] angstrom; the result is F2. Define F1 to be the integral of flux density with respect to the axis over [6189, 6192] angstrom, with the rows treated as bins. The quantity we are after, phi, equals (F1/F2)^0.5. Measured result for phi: 0.60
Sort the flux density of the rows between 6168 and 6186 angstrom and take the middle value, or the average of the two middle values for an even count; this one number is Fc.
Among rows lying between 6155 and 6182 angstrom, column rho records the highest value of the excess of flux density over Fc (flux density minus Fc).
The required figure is 23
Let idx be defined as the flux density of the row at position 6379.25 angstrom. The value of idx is 64.03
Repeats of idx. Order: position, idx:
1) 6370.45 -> 88.25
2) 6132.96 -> 72.06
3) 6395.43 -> 80.01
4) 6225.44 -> 80.19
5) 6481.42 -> 95.87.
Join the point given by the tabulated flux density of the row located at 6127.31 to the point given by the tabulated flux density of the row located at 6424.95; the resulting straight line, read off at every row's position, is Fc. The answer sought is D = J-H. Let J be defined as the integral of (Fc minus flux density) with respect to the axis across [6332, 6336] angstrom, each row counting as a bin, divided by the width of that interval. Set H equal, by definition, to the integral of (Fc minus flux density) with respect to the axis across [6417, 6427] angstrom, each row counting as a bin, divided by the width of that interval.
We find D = -11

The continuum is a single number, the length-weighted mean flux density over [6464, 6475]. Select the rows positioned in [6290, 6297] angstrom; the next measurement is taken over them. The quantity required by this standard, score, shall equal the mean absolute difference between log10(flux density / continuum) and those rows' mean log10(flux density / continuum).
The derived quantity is 0.040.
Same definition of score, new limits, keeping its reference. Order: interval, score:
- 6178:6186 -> 0.037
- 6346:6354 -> 0.018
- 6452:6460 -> 0.103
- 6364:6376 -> 0.023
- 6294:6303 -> 0.034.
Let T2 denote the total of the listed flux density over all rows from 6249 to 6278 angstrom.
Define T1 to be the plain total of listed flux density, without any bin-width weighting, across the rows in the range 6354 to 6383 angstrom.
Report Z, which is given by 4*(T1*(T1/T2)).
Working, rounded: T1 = 1742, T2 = 1709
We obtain 7102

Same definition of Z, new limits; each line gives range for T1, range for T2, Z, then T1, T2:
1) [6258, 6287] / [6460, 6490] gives 7298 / 1723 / 1628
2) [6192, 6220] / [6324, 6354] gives 6398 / 1662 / 1727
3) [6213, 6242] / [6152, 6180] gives 6693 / 1738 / 1805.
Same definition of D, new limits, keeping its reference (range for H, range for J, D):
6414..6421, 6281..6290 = 6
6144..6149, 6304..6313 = 11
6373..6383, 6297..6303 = -4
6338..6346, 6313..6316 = -9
